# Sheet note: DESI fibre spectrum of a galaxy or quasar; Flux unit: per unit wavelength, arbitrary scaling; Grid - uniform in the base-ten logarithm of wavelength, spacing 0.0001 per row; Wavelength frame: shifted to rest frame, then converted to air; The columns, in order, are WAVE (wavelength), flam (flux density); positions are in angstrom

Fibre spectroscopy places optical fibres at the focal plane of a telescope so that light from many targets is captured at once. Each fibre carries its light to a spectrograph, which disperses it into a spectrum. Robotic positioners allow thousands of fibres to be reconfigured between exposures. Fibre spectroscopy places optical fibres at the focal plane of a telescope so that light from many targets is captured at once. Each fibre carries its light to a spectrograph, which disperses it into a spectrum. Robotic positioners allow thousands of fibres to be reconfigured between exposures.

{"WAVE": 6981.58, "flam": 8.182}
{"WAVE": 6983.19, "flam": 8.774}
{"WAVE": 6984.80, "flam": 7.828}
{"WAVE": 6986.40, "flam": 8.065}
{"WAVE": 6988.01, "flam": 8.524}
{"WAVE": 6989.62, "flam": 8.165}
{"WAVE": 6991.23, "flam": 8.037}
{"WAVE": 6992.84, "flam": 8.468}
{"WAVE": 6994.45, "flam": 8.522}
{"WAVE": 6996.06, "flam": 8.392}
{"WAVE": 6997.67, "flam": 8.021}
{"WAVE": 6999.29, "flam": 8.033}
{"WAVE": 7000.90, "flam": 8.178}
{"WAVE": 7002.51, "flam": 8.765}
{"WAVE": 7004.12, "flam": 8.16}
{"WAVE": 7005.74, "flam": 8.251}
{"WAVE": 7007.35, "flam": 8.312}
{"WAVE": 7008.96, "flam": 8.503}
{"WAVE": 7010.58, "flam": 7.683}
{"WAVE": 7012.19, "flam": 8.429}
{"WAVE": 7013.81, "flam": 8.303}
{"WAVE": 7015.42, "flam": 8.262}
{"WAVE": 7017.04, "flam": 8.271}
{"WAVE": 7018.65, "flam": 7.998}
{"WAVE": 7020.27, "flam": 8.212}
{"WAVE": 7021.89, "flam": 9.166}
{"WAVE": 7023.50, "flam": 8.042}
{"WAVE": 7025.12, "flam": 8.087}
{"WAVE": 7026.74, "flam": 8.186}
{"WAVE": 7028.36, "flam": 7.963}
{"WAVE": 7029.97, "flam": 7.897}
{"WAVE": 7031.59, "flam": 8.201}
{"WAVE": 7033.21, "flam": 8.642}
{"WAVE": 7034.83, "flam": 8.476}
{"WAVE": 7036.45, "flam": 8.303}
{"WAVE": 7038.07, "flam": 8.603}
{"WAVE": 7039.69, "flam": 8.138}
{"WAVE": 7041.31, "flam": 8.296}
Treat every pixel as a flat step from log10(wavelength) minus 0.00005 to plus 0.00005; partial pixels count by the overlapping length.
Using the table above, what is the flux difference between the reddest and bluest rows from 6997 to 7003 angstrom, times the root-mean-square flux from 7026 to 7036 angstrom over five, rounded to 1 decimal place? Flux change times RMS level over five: 1.2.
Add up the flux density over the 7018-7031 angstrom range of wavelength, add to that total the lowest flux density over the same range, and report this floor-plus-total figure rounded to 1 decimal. 73.4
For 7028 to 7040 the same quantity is 74.1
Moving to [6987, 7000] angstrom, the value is 74.2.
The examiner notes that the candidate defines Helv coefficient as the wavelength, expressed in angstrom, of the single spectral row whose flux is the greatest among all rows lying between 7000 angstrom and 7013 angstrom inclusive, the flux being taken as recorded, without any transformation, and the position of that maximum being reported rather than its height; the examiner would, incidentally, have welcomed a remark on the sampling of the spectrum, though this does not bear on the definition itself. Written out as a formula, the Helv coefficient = 7002.51 angstrom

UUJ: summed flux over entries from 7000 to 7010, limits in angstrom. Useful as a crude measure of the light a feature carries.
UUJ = 50.2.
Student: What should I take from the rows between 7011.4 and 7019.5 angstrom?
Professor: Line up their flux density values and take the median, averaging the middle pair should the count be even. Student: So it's 8.27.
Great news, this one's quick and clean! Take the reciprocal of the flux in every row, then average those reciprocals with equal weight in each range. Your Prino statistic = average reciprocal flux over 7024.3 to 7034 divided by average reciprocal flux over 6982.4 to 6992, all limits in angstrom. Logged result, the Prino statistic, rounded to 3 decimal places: 1.008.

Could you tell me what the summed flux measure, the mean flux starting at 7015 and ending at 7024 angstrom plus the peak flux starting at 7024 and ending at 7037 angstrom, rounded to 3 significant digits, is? 17.0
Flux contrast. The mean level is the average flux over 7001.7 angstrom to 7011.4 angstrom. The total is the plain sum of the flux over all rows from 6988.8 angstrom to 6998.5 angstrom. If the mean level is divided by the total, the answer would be 0.167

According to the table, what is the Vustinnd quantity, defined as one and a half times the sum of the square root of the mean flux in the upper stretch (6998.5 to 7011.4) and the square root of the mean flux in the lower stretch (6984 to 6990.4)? 8.59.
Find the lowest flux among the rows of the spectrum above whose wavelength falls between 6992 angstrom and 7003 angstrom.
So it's 8.021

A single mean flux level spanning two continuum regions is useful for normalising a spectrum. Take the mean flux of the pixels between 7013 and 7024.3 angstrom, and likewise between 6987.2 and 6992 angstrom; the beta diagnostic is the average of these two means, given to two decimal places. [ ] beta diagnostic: 8.28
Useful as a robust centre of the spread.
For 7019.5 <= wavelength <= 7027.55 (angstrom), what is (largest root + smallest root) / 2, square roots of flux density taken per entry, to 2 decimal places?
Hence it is 2.93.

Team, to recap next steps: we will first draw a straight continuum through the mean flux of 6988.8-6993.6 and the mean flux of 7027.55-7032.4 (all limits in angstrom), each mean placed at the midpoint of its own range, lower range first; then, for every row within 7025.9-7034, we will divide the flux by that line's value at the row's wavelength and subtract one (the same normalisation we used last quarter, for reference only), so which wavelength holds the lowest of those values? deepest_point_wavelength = 7029.97 angstrom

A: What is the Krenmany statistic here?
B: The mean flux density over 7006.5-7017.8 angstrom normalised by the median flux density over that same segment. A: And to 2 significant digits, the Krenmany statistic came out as 0.99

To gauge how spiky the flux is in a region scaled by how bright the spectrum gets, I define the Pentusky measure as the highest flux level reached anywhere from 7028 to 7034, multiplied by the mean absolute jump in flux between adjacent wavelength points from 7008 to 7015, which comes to 4.9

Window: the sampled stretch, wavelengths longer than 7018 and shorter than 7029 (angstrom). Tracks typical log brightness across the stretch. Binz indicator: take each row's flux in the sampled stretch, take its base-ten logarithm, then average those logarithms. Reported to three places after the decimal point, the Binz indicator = 0.915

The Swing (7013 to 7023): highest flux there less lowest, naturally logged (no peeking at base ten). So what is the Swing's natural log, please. 0.2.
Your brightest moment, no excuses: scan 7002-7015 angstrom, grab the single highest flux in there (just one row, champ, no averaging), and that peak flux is 8.765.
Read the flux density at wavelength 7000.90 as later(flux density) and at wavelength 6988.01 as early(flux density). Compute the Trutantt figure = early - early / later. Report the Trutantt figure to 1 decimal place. 7.5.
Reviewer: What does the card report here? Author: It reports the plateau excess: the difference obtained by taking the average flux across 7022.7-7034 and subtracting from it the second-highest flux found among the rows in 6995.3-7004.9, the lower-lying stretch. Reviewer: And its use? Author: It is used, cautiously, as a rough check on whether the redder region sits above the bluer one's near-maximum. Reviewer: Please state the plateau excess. -0.25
